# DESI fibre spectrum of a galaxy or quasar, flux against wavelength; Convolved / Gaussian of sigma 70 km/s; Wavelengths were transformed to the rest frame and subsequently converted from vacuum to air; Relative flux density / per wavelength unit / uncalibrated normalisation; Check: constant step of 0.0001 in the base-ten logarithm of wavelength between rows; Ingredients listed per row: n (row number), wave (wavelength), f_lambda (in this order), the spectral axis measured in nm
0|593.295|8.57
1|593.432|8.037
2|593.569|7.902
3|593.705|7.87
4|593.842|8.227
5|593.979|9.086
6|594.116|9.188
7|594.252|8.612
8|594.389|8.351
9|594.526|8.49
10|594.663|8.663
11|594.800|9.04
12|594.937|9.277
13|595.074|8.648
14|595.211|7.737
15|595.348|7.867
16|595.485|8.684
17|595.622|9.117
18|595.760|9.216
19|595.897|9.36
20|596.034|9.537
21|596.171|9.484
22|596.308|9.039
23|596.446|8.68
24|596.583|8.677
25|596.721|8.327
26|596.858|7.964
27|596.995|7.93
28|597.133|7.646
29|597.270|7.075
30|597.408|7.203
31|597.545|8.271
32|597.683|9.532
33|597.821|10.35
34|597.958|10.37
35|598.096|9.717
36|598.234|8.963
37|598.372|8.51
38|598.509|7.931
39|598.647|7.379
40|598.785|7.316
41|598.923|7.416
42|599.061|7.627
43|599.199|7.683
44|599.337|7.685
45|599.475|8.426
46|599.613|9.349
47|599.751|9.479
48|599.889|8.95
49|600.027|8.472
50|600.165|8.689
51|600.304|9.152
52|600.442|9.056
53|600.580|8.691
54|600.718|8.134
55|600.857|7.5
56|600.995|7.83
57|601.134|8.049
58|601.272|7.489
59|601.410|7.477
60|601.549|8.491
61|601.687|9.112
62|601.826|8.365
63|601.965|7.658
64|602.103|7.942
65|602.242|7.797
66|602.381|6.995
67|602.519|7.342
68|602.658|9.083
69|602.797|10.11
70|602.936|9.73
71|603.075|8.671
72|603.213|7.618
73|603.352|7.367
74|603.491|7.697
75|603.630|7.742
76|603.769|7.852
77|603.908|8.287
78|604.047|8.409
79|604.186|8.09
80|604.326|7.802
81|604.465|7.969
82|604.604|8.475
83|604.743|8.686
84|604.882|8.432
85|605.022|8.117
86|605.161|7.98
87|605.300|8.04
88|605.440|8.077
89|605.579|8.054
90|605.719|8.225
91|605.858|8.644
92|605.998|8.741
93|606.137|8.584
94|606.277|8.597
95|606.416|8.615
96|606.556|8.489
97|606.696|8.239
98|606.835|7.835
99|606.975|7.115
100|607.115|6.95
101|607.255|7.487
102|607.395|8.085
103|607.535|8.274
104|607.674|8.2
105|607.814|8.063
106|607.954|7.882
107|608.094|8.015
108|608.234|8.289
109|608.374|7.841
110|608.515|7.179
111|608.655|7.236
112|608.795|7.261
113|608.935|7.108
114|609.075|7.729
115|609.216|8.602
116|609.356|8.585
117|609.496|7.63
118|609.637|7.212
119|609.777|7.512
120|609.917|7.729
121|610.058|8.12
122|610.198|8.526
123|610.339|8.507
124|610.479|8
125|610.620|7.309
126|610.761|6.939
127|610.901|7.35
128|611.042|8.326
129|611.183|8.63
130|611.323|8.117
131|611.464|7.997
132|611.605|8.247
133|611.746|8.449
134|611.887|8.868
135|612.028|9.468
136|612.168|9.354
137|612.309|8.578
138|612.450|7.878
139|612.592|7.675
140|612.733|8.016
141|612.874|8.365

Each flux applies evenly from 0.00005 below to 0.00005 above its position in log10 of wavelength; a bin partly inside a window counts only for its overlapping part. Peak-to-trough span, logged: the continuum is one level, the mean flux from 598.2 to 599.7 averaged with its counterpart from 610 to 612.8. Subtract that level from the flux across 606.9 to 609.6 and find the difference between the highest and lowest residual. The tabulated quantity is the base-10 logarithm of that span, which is 0.22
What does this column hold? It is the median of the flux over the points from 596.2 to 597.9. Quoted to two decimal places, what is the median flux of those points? 8.30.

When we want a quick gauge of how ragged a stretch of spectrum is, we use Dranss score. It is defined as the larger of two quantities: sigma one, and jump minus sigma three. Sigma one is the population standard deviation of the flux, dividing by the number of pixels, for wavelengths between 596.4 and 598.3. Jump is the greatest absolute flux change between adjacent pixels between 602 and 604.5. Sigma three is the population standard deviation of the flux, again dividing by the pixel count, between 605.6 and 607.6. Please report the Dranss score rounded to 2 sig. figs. 1.2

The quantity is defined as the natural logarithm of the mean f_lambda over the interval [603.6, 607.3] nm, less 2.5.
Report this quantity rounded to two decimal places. -0.40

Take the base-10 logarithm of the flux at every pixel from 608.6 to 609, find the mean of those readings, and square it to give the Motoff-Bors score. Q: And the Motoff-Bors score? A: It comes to 0.74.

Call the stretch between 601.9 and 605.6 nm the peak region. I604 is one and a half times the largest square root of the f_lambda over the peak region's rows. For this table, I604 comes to 4.8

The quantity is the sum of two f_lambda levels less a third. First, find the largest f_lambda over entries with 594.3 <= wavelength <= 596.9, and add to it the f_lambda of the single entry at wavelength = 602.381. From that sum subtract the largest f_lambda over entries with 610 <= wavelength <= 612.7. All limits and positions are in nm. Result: 7.1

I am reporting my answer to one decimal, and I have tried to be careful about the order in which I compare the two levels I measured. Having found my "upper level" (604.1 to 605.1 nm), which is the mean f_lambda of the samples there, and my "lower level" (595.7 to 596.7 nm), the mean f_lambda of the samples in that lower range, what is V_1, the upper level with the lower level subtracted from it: -0.9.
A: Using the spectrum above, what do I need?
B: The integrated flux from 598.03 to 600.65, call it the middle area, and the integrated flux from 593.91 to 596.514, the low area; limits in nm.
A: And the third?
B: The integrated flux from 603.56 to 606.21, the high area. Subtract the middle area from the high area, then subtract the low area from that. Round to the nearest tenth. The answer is -23.4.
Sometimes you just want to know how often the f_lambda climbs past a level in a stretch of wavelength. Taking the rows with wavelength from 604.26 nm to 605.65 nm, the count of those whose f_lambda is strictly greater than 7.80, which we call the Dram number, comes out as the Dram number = 10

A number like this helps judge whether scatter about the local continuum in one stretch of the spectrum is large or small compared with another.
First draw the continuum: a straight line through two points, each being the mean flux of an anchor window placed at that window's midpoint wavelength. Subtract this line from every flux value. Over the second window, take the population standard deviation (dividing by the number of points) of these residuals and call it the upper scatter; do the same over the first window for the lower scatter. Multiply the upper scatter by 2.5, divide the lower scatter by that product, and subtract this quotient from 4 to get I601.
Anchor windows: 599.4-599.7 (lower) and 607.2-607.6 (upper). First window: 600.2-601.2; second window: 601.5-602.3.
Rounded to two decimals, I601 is 3.53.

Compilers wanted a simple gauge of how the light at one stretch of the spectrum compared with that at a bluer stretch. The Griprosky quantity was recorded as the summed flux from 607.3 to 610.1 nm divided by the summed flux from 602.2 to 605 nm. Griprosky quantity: 0.95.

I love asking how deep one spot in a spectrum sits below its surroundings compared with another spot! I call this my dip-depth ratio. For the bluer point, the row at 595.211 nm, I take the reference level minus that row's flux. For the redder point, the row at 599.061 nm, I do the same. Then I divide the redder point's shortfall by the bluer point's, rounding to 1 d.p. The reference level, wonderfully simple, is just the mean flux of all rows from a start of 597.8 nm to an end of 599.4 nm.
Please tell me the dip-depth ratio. 1.2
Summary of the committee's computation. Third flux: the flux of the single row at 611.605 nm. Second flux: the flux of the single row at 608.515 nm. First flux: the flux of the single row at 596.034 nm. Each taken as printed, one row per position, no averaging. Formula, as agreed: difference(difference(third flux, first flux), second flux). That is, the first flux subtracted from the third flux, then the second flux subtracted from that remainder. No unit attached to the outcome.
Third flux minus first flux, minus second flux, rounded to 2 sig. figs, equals -8.5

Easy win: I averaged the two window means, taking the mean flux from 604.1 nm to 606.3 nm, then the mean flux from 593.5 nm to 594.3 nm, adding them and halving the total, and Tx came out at 8.38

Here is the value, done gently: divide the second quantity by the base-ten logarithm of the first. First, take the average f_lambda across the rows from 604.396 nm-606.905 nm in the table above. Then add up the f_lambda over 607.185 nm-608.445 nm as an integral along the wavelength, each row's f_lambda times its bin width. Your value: 11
